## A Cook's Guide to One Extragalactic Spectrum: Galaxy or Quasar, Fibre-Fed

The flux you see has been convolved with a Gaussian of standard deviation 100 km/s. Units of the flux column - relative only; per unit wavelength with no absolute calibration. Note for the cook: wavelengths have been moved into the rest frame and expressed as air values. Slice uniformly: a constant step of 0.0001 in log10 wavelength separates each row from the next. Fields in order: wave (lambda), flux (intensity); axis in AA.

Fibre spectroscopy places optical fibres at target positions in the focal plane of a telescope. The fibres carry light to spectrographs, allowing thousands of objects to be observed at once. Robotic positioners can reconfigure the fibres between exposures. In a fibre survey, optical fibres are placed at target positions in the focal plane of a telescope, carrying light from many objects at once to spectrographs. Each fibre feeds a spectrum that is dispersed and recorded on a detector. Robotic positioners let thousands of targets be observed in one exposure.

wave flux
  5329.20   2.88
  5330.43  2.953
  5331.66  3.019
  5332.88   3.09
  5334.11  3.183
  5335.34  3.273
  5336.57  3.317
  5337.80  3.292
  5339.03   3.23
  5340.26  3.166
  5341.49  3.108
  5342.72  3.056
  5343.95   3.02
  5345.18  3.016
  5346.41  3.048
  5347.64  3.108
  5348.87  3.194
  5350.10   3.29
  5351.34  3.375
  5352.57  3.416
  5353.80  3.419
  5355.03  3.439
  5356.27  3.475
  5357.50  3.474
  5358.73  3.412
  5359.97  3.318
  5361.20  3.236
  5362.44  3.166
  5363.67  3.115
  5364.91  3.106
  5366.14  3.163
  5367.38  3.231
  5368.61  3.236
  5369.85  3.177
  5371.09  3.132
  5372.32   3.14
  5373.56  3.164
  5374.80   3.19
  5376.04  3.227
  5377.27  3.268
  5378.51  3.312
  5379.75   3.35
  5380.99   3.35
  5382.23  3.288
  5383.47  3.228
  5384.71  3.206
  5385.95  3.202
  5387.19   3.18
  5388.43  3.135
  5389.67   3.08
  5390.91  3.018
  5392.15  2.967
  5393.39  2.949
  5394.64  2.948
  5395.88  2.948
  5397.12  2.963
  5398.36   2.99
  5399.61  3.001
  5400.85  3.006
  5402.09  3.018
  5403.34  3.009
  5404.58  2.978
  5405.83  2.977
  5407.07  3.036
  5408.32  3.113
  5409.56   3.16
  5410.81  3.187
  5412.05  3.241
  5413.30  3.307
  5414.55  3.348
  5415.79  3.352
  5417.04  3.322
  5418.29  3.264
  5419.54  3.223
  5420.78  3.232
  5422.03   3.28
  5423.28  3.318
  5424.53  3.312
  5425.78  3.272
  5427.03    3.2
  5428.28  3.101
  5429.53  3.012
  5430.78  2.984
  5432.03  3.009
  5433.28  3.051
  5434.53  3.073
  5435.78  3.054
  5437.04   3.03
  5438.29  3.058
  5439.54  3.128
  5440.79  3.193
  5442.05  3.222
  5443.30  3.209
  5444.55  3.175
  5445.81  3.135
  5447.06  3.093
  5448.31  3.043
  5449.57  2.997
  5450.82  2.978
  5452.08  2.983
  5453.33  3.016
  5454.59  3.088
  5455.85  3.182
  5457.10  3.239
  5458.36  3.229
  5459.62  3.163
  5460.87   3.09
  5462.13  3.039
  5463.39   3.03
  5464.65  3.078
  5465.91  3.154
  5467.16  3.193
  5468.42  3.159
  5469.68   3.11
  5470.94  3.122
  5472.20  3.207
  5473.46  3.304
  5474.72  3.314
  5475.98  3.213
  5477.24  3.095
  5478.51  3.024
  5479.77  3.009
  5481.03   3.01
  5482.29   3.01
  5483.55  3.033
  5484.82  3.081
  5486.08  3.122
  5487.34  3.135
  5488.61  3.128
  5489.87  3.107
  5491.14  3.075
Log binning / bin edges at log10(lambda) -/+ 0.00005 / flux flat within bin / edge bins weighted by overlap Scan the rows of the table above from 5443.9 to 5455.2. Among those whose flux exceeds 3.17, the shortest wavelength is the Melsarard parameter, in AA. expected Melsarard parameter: 5444.55 AA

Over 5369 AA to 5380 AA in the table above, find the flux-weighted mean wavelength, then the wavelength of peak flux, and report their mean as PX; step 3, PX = 5377.3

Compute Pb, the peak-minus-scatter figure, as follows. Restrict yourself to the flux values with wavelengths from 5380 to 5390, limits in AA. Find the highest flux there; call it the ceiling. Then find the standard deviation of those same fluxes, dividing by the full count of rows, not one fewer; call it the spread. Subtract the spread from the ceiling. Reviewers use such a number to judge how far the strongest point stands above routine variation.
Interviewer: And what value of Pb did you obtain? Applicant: 3.27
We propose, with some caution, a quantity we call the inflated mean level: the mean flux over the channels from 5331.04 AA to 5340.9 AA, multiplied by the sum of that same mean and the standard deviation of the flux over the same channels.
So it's 10.5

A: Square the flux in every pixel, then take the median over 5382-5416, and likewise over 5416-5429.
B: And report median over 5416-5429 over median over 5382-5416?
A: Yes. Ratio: 1.14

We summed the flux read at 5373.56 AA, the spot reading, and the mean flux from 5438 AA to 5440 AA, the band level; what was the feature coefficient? 6.26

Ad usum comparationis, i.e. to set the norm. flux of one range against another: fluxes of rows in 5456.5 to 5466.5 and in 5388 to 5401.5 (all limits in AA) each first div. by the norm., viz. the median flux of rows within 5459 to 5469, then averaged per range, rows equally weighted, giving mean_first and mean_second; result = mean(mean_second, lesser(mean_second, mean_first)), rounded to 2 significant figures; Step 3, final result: 0.96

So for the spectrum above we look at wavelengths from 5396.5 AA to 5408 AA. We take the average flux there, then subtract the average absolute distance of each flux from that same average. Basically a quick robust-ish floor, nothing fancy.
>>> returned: 2.98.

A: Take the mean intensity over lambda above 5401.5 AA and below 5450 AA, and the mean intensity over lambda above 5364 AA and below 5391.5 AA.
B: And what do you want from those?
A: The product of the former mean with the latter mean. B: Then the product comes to 10.1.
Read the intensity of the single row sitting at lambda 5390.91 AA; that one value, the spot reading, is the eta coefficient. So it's 3.018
